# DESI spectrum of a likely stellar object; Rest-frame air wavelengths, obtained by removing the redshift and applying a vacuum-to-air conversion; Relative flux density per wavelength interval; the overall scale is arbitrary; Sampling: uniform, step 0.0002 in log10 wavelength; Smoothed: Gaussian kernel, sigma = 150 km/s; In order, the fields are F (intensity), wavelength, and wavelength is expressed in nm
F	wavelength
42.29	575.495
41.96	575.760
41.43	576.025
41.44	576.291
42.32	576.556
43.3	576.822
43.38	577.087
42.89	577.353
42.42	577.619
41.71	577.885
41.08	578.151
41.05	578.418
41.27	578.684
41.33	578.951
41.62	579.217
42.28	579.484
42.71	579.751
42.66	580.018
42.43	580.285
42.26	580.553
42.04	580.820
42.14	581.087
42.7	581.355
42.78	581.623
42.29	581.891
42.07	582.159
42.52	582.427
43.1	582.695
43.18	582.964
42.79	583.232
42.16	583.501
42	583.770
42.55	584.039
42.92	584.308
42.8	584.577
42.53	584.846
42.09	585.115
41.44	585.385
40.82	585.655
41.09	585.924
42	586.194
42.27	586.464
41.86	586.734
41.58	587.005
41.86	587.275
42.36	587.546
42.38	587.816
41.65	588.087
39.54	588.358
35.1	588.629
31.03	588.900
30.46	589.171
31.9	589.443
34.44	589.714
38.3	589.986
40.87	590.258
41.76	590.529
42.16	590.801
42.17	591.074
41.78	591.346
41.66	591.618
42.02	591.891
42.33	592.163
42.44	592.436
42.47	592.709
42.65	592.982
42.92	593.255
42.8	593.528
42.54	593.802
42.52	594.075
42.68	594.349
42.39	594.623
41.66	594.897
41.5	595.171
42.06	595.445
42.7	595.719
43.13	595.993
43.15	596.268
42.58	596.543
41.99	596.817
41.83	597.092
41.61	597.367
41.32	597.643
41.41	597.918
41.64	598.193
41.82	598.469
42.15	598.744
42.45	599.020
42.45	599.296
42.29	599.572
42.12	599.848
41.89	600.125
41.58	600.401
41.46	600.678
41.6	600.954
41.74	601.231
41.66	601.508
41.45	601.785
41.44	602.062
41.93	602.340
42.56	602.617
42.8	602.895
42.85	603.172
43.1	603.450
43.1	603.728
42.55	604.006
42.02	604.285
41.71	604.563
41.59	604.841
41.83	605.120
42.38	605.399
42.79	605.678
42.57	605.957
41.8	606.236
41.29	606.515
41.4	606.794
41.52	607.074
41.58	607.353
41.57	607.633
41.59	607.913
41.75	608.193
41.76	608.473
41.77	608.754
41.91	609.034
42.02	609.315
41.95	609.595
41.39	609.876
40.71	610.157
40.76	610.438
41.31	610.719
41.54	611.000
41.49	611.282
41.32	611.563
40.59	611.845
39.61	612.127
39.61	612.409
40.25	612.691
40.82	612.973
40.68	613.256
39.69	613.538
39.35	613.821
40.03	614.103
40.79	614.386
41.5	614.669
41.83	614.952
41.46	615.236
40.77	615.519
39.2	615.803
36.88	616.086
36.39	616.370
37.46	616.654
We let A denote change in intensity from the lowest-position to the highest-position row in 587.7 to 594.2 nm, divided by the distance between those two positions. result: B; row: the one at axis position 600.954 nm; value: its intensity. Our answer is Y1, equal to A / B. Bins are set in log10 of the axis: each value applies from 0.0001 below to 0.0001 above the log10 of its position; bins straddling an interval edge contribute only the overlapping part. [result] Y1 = 0.001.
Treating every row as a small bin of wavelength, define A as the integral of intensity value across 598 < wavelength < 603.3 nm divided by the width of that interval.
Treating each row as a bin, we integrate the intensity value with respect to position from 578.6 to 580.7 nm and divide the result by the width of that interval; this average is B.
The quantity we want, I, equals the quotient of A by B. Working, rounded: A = 42.0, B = 42.1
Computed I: 0.998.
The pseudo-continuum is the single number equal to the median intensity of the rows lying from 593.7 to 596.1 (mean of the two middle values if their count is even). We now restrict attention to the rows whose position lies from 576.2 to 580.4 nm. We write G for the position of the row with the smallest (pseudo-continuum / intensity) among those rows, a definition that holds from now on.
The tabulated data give 577.087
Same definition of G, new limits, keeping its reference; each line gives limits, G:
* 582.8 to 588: 582.964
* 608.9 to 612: 609.315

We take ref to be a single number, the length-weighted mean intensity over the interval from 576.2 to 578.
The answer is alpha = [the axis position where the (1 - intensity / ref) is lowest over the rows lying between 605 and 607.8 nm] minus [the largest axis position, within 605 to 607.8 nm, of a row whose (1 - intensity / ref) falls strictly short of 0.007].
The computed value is -0.28 nm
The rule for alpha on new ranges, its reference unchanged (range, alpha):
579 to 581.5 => -1.60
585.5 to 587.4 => 0.00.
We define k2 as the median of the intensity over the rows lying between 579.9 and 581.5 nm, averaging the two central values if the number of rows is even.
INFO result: 42.3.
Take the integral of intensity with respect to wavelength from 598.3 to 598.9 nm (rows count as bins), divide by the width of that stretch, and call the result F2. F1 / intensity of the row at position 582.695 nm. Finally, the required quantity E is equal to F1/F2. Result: 1.027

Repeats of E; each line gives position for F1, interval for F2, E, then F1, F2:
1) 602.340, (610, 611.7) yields 1.018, 41.93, 41.2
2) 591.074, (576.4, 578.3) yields 0.994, 42.17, 42.4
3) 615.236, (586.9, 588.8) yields 1.025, 41.46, 40.4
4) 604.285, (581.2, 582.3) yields 0.990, 42.02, 42.4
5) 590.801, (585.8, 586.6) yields 1.009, 42.16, 41.8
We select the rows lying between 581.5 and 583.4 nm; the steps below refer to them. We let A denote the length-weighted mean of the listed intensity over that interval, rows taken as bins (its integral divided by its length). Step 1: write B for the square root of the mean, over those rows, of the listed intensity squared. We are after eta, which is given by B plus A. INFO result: 85.3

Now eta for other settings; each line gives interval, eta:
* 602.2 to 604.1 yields 85.4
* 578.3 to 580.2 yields 83.7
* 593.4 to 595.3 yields 84.6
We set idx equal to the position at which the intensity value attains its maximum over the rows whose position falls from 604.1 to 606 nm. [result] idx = 605.678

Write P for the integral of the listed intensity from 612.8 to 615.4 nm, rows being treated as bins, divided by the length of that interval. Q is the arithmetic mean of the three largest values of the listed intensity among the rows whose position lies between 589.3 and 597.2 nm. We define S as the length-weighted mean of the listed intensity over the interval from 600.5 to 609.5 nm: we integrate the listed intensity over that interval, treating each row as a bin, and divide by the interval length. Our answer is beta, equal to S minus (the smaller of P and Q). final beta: 1.29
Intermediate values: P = 40.7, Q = 43.1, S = 41.97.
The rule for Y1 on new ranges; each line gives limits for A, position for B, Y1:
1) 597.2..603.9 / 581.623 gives 0.005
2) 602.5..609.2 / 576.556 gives -0.002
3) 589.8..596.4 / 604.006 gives 0.018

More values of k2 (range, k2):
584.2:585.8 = 42.3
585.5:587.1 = 41.7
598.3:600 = 42.2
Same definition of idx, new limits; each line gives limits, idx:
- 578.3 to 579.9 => 579.751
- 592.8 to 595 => 593.255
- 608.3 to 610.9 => 609.315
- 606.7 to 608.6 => 608.473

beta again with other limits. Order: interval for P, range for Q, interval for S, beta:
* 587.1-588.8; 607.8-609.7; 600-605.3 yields 1.73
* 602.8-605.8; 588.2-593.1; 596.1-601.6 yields -0.48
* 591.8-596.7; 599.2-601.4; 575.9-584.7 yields 0.00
